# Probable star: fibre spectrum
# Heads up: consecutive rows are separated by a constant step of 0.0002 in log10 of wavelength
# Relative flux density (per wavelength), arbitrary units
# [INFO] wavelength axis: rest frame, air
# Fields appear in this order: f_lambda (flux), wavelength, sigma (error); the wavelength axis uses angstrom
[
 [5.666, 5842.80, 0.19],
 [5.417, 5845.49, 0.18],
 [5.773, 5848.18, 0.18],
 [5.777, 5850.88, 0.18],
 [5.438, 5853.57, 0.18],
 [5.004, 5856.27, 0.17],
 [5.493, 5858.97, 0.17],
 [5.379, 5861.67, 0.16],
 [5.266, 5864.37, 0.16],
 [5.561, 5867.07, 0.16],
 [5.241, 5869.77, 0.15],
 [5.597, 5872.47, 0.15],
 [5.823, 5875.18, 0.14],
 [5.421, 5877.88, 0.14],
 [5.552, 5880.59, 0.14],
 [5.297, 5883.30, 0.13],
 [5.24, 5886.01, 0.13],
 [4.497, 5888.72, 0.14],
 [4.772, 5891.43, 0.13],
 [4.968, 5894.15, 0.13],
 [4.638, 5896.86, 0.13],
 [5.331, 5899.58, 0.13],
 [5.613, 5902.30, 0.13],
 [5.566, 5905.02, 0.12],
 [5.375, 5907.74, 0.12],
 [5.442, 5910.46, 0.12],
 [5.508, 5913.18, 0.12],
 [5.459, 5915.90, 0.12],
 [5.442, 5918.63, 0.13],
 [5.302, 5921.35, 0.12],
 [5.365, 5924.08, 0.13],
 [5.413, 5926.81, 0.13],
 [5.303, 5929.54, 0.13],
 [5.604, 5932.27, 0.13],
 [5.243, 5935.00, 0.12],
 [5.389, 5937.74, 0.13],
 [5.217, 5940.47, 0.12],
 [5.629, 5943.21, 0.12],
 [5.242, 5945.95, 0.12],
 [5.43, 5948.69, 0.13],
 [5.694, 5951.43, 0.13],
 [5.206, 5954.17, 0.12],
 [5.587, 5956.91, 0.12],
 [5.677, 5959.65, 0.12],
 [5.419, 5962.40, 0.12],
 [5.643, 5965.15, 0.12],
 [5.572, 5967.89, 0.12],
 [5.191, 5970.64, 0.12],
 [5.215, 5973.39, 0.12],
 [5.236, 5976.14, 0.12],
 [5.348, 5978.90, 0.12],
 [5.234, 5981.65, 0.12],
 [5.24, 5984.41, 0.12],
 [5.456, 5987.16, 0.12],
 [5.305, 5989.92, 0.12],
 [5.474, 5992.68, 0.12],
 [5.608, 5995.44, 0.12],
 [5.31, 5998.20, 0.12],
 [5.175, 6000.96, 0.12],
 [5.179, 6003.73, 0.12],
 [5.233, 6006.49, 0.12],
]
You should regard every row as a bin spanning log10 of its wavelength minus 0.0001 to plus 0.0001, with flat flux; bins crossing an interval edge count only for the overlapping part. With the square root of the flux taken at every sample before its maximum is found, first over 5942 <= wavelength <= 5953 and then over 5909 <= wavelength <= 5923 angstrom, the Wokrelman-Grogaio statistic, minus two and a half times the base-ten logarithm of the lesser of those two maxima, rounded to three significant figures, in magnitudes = -0.926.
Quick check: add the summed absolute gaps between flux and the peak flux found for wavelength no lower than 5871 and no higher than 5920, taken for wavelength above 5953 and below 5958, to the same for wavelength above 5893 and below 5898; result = 2.89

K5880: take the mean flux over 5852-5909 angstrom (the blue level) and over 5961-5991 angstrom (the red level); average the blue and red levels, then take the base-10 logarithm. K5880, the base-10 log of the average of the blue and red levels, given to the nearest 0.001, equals 0.726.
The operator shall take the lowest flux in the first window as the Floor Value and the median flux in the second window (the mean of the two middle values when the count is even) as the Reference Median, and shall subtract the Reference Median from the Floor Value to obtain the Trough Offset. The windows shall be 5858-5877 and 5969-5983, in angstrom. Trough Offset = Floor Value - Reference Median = 0.01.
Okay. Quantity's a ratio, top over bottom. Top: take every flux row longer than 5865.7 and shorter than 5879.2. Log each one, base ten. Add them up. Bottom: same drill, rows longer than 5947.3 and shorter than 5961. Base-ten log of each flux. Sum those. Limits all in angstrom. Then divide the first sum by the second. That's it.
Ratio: 1.001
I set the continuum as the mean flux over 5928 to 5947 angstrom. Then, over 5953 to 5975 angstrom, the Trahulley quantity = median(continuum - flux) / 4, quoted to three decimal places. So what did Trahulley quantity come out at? -0.030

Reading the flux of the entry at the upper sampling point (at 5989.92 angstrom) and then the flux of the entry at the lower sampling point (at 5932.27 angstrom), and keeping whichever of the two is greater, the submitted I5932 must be 5.60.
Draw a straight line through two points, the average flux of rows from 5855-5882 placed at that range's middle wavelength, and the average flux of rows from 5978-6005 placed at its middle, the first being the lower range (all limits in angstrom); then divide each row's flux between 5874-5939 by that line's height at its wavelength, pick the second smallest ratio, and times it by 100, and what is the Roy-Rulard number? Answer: 85.7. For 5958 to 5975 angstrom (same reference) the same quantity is 97.5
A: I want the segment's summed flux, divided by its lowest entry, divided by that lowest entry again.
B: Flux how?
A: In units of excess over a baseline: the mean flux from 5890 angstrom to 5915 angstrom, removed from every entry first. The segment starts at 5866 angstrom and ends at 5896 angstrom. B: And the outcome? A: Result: 0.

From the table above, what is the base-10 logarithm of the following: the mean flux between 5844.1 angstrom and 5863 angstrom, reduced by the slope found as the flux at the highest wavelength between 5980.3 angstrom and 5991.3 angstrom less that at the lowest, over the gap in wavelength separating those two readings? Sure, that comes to 0.737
